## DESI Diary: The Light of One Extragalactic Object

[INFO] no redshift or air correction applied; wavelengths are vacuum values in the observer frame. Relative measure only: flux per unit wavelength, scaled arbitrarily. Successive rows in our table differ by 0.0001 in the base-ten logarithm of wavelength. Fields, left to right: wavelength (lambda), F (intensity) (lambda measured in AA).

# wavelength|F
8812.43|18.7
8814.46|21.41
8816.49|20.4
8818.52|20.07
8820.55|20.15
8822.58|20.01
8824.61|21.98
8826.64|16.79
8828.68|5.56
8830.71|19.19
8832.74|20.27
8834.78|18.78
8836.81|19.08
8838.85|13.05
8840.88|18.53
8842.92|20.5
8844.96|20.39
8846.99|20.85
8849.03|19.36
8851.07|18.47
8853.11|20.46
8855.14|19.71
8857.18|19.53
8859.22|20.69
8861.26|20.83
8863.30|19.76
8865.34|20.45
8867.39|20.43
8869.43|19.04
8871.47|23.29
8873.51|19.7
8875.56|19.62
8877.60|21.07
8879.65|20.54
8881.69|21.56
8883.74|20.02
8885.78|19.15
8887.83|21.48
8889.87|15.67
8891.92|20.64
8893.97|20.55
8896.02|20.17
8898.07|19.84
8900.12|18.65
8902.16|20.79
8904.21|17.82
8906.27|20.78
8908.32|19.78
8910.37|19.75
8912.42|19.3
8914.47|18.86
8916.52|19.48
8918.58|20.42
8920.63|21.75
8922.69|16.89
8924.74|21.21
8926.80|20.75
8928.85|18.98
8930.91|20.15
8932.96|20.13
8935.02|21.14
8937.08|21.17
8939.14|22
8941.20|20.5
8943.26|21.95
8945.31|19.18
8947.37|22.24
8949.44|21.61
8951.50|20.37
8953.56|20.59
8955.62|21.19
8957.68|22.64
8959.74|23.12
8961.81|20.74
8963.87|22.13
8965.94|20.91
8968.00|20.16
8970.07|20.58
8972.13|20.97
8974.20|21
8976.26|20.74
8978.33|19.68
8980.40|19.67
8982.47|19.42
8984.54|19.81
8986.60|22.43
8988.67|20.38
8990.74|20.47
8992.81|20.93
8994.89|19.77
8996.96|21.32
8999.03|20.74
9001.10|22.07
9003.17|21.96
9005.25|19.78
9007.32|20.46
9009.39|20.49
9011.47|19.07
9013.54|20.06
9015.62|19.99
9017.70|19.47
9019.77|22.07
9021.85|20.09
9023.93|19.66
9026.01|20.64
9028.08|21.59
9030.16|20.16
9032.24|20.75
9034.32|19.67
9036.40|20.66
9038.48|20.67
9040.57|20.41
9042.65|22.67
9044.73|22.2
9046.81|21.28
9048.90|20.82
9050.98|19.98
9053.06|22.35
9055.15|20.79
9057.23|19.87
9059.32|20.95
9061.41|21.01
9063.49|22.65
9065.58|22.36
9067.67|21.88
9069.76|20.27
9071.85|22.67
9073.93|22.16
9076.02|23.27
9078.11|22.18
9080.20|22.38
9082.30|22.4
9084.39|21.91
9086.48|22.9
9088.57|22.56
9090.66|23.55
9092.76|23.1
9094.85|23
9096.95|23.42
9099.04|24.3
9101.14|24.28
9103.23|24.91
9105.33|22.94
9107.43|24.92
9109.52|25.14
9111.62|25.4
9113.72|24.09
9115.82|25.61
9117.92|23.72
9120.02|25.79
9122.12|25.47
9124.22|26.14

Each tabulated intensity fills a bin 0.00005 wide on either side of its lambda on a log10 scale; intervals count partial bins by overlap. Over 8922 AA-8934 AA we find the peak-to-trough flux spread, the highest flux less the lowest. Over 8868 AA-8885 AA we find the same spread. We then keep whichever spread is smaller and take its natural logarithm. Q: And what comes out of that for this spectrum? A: 1.45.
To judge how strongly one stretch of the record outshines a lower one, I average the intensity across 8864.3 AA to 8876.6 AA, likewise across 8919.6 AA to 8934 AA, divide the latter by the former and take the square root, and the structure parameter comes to 0.99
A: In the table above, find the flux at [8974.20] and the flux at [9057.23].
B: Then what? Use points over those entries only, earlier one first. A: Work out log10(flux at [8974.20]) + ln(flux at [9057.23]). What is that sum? 4.31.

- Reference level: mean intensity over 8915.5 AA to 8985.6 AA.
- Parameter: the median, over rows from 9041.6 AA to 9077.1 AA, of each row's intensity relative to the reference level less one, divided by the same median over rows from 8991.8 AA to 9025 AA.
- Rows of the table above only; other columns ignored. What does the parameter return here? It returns -2.9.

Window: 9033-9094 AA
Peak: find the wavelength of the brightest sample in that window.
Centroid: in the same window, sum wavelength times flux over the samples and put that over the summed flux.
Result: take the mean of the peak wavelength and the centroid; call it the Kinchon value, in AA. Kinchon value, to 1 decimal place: 9077.4 AA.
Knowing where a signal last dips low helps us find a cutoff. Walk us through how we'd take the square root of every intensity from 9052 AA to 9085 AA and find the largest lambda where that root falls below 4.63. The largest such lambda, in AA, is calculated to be 9069.76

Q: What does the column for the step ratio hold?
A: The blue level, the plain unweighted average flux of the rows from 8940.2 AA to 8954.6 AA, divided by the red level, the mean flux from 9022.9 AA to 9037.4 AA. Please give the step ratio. 1.02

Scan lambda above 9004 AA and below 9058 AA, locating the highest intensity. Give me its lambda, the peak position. 9042.65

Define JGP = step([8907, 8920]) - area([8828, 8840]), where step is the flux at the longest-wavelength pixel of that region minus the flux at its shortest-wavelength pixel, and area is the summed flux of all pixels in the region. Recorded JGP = -95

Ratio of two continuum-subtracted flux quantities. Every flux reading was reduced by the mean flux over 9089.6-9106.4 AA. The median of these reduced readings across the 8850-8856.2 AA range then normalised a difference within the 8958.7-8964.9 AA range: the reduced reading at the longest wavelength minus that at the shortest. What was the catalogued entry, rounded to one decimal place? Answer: 0.2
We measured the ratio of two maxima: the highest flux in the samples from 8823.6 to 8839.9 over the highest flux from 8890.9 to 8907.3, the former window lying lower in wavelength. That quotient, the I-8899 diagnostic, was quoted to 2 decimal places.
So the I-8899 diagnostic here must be 1.06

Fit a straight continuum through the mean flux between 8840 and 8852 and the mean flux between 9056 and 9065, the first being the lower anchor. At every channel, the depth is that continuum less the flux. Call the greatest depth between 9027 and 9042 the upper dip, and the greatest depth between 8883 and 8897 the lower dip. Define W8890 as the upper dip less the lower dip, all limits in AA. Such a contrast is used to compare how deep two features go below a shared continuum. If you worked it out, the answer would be -3.0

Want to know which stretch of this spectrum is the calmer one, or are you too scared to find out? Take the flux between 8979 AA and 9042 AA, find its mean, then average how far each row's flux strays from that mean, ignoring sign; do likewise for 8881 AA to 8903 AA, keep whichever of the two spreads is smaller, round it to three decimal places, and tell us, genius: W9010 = 0.664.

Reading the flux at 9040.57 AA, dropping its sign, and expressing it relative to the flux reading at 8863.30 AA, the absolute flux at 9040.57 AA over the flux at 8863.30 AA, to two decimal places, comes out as 1.03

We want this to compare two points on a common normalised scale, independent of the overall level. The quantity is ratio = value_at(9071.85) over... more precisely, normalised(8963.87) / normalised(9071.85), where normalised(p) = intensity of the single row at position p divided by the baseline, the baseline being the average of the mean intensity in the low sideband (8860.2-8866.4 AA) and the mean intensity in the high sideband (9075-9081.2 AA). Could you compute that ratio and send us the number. 0.98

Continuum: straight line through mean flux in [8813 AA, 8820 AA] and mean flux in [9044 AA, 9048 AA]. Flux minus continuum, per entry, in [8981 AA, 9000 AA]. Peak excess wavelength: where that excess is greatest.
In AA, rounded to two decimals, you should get 8986.60 AA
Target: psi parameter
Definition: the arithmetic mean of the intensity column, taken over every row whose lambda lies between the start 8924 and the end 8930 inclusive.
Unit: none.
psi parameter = 20.3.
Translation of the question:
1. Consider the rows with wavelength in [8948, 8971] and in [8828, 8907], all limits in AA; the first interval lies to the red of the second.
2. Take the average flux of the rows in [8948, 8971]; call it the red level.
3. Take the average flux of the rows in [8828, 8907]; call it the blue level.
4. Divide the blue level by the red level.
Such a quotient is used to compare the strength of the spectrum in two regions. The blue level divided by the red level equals 0.91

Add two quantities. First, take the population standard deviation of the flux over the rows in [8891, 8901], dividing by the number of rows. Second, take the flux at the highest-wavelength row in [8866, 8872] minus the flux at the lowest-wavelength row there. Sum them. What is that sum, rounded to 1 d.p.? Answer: 3.6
